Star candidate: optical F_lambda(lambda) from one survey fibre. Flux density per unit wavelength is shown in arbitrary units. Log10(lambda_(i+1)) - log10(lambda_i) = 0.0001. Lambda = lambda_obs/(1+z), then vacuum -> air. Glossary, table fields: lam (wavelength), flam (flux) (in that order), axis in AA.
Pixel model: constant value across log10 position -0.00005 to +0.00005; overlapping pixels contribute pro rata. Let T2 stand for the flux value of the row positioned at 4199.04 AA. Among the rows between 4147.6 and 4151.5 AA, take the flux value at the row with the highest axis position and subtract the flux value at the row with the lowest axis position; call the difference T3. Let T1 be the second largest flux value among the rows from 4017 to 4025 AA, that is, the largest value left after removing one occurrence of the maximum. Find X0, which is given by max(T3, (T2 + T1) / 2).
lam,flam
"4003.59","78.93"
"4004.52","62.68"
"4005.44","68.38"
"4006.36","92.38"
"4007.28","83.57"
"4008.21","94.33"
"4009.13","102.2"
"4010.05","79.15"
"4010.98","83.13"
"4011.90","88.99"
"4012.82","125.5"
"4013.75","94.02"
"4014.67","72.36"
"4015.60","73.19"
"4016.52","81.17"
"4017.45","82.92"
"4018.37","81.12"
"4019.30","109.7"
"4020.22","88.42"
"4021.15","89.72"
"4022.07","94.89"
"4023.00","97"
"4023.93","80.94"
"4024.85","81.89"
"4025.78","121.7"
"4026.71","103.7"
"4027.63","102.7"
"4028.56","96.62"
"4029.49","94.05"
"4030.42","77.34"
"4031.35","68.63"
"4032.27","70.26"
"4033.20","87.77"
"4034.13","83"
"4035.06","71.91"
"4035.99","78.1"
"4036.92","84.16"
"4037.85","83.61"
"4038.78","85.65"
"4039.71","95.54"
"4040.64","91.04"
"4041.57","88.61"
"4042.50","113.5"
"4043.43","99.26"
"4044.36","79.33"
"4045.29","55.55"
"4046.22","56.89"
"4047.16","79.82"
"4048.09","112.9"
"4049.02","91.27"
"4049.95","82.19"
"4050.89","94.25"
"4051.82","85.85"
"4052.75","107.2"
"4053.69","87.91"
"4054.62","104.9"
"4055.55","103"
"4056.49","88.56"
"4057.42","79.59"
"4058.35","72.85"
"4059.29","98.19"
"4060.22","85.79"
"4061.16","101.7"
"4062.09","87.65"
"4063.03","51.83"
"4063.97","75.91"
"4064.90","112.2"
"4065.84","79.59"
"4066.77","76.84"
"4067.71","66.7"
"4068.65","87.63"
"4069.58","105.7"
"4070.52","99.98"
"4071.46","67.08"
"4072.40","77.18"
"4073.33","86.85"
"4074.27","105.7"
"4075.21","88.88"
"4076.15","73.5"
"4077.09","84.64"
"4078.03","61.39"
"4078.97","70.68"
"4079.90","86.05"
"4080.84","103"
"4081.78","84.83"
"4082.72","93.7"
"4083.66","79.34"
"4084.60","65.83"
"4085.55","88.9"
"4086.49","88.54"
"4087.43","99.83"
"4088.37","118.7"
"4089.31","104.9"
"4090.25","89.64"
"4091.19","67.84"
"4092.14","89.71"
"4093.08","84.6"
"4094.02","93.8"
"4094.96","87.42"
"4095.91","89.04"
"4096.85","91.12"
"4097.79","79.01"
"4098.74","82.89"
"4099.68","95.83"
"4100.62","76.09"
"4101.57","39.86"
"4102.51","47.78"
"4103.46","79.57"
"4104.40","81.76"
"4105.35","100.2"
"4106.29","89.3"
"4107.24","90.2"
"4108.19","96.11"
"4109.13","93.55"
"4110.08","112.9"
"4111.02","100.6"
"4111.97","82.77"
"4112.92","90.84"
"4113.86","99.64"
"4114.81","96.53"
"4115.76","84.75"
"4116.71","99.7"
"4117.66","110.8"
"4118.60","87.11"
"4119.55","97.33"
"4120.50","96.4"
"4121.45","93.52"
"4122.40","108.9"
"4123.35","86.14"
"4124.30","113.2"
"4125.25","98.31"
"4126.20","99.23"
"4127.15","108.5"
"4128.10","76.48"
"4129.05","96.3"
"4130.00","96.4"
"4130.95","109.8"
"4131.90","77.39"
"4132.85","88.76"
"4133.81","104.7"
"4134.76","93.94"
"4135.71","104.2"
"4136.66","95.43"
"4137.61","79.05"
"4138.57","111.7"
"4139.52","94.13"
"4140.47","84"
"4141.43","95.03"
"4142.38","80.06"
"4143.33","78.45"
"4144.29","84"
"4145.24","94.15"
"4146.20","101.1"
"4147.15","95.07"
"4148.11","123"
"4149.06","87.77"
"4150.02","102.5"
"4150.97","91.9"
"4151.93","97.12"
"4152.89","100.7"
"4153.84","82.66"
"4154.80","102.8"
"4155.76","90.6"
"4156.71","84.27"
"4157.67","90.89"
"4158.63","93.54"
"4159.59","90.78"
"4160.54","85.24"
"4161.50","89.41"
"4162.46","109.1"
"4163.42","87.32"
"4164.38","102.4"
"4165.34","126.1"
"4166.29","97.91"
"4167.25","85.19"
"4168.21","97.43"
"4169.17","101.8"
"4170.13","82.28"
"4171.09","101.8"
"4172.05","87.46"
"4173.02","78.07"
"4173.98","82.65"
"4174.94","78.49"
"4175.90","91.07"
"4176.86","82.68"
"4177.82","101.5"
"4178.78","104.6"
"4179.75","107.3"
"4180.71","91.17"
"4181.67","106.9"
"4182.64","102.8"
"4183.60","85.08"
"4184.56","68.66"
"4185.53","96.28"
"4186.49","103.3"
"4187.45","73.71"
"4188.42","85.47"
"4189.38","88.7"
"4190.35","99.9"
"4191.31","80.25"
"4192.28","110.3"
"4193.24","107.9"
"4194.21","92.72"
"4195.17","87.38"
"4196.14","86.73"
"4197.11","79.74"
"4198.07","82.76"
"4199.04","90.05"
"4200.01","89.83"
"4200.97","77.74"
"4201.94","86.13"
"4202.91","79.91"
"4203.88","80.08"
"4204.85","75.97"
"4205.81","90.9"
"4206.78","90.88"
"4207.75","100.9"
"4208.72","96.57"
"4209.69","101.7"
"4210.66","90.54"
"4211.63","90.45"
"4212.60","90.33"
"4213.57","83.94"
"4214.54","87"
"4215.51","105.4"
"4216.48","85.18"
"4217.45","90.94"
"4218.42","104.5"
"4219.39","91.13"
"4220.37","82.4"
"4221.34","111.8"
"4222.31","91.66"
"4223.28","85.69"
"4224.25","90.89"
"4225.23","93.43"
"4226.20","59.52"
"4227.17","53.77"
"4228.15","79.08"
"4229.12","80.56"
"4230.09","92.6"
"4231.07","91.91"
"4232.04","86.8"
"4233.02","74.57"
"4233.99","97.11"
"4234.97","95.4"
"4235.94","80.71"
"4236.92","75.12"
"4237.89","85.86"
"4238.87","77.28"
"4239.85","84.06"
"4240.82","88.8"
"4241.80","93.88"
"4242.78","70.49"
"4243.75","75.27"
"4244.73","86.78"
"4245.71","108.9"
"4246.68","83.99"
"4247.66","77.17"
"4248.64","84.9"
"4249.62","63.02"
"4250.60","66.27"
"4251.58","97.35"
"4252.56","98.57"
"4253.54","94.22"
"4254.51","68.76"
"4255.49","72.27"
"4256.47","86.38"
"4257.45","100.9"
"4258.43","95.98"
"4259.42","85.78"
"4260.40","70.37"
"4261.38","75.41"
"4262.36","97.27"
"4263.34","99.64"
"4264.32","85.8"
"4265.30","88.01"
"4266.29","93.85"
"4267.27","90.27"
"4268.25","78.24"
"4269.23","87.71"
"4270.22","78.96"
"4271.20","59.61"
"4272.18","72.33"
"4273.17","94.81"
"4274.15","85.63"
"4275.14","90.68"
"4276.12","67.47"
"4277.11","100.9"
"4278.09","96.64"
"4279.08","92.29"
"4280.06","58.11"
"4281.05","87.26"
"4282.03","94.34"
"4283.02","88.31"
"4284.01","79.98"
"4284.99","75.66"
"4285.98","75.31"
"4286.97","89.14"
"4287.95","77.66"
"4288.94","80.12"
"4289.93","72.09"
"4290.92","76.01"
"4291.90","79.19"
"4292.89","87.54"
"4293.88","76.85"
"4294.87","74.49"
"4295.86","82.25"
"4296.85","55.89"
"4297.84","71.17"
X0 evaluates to 94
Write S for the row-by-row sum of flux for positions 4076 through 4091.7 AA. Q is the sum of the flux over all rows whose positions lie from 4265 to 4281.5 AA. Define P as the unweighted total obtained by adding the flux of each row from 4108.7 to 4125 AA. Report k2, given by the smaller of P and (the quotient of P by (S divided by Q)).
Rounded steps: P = 1655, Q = 1423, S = 1461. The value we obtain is 1611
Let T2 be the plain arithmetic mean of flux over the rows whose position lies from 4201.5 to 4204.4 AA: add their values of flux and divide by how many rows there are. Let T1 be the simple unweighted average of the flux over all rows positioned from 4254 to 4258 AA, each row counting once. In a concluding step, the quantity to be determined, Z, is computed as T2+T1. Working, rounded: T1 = 82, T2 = 82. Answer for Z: 164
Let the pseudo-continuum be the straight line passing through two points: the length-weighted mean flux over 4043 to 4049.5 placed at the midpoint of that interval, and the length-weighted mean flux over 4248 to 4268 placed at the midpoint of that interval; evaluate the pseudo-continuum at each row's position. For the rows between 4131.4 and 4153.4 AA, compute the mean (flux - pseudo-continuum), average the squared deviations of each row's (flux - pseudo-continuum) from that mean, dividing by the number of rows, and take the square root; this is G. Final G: 10.9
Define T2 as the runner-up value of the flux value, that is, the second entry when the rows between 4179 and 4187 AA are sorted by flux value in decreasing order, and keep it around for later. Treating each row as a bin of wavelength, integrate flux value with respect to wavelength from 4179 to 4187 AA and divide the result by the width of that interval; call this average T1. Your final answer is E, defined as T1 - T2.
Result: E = -12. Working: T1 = 95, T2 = 106.9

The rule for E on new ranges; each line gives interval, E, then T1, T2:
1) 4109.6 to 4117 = -5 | 96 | 100.6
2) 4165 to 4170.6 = -4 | 98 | 101.8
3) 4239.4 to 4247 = -7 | 87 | 93.88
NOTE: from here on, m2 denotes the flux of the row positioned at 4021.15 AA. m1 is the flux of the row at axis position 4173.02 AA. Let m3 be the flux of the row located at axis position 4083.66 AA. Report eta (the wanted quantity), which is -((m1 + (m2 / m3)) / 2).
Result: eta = -40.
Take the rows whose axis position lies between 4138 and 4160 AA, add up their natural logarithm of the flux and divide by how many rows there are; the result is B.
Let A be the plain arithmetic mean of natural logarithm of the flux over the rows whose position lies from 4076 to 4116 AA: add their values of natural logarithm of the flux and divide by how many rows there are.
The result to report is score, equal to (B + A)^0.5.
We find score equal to 3.00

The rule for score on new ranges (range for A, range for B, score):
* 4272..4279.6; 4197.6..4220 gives 2.99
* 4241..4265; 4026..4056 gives 2.98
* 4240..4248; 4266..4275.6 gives 2.98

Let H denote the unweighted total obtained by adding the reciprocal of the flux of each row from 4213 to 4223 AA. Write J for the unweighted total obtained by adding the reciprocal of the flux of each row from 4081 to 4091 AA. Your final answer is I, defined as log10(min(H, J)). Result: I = -0.966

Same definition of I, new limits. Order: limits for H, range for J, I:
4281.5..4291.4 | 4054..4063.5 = -0.924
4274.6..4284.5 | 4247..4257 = -0.921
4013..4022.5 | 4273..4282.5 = -0.932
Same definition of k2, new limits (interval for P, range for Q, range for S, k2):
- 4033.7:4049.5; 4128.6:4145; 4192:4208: 1450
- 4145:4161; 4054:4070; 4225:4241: 1614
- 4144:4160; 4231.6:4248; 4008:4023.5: 1513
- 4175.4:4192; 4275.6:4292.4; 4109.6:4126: 1315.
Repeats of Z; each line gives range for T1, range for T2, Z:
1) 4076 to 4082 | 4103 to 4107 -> 168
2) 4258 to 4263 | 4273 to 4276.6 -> 170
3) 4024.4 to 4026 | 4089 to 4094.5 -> 190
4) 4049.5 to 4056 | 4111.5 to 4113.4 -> 182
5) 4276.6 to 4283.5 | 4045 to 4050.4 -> 168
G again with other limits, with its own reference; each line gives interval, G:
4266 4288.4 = 11.3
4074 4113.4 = 15.1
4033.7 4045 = 10.5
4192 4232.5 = 11.2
